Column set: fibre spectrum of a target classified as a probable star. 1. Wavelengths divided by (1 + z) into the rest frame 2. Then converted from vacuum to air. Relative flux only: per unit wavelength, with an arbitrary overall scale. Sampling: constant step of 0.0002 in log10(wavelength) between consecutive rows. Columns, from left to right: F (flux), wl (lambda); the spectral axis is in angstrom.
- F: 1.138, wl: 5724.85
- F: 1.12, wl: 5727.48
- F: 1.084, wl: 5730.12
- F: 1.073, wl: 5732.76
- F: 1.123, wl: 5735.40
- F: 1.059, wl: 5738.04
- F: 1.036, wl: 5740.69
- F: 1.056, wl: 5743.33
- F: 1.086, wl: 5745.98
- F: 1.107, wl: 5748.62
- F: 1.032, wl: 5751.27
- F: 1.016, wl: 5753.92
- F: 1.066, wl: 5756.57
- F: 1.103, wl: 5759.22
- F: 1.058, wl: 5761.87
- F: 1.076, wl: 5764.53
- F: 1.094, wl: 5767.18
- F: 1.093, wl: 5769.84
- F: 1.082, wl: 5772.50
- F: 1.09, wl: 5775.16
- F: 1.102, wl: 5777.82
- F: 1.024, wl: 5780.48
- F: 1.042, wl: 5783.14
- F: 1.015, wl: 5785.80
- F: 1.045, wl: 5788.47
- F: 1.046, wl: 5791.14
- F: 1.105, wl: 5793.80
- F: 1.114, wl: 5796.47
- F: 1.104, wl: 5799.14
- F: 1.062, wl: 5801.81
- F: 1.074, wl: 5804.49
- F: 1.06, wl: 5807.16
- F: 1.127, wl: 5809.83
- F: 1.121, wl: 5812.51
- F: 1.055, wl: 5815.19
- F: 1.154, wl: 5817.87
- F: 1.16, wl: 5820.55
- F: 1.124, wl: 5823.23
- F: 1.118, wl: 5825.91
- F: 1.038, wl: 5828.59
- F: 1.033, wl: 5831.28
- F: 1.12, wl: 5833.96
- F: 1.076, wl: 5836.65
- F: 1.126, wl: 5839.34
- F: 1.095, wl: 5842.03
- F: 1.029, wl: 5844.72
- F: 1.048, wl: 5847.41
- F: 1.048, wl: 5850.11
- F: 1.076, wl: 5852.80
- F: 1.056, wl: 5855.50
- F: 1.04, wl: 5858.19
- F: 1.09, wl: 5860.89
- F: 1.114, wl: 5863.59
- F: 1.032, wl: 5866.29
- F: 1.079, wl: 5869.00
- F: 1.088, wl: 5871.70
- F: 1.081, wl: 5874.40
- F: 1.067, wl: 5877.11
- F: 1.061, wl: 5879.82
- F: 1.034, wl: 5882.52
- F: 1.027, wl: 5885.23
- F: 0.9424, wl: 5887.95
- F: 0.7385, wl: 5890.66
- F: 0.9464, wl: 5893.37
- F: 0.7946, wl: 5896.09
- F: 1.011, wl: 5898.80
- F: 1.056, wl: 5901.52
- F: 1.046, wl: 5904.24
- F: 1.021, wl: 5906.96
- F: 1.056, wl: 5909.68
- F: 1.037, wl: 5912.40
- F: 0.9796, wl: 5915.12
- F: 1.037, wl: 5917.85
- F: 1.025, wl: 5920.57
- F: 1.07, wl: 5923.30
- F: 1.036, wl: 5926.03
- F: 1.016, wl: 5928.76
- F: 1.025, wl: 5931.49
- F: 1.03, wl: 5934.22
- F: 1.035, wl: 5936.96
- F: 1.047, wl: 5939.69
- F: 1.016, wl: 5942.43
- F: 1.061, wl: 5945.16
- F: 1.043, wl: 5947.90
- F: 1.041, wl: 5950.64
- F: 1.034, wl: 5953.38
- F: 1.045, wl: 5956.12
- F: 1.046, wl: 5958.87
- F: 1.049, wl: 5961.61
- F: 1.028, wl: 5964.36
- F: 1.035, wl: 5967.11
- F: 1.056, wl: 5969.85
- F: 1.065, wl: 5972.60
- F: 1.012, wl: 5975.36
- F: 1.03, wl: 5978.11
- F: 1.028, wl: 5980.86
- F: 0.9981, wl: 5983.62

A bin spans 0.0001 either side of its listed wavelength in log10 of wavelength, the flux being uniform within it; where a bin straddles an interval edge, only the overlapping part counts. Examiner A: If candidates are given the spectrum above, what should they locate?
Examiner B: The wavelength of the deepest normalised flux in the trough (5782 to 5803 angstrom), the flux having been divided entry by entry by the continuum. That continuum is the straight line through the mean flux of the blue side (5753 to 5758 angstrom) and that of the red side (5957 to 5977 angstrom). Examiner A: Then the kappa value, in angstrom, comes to 5785.80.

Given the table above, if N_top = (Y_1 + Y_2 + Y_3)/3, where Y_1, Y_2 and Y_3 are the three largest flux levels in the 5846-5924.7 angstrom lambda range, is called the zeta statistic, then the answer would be 1.097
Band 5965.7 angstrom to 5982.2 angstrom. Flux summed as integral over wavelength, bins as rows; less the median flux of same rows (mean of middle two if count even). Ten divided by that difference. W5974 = 0.621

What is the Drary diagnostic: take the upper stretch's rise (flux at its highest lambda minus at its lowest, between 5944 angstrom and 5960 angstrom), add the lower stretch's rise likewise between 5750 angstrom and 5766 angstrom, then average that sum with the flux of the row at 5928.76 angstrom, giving 0.52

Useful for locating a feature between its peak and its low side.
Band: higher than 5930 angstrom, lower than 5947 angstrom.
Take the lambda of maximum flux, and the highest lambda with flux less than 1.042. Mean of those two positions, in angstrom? 5943.8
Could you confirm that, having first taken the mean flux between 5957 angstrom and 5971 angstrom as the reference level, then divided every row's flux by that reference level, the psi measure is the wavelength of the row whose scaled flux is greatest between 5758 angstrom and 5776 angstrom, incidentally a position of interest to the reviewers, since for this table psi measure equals 5759.22 angstrom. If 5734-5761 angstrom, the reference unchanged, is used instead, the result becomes 5735.40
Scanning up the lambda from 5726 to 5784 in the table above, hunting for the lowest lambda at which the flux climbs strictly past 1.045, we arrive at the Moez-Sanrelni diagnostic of 5727.48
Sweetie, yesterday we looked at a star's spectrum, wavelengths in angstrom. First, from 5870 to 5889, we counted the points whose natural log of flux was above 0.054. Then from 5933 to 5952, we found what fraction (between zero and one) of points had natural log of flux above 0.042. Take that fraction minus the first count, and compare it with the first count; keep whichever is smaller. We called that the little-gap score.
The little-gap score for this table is -3.6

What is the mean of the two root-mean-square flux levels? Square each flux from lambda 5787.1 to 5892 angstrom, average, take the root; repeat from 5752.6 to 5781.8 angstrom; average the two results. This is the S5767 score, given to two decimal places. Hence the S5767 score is 1.07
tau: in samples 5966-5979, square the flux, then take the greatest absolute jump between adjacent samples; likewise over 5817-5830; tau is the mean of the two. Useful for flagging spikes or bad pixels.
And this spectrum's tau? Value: 0.141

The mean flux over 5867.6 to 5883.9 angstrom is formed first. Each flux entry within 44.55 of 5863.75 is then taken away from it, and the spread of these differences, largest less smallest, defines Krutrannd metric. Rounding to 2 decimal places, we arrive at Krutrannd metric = 0.42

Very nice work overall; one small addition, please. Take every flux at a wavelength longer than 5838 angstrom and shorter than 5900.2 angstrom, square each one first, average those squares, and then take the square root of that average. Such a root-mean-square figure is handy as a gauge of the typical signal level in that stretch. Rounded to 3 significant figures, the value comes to 1.03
